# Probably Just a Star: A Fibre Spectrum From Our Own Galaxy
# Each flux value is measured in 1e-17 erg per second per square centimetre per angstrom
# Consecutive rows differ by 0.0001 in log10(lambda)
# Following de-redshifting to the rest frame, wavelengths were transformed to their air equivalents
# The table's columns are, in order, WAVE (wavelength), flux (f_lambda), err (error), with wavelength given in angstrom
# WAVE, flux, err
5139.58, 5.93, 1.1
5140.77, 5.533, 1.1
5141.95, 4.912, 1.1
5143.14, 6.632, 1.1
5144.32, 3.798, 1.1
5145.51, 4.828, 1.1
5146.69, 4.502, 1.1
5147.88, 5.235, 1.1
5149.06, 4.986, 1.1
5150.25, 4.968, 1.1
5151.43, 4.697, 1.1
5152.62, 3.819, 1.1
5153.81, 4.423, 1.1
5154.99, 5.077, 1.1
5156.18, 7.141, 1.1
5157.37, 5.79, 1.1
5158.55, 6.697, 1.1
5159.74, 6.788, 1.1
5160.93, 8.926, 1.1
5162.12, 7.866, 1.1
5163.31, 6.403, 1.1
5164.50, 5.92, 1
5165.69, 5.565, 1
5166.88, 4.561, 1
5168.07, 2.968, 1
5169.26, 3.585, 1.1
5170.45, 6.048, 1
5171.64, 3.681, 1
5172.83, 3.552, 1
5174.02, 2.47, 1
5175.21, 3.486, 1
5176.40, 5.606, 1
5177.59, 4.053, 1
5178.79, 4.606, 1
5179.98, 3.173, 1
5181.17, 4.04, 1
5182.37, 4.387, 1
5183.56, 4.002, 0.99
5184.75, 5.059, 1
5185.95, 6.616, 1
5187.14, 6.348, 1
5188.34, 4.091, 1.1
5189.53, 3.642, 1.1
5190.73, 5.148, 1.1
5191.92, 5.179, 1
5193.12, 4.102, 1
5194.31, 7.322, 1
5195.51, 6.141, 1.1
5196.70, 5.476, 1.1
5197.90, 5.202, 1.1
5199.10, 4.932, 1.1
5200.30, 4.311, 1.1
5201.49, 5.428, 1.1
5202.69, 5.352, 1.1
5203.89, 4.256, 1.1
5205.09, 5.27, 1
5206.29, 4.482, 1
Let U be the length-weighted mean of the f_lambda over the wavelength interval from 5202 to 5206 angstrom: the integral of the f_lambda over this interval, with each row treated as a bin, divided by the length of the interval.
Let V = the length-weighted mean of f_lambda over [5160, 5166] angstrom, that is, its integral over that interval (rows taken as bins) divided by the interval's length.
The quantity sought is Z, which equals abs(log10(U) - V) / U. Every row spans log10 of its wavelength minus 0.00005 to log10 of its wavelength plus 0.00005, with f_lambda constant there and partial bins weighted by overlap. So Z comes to 1.3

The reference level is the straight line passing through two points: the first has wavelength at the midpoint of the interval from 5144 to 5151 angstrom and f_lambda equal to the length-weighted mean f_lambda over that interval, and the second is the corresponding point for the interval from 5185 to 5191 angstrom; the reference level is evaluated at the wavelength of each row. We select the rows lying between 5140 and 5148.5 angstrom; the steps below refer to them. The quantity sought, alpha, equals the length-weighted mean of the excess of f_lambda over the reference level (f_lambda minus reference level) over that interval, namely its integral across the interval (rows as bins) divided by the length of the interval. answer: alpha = 0.4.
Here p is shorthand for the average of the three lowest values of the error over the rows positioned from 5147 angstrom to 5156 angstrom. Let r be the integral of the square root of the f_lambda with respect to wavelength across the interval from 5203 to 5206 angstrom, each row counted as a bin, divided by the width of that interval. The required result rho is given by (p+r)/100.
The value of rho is 0.0328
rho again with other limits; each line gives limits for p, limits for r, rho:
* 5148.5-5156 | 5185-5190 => 0.0336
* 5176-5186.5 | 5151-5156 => 0.0316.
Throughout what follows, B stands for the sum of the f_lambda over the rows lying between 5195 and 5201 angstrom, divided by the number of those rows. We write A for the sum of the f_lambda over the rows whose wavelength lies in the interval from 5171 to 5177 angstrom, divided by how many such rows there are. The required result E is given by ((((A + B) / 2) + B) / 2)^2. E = 24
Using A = 3.8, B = 5.2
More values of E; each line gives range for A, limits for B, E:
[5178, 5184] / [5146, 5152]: 22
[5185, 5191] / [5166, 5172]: 20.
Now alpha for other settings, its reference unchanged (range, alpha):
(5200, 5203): -0.2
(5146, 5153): 0.0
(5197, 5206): -0.3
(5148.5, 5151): 0.2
